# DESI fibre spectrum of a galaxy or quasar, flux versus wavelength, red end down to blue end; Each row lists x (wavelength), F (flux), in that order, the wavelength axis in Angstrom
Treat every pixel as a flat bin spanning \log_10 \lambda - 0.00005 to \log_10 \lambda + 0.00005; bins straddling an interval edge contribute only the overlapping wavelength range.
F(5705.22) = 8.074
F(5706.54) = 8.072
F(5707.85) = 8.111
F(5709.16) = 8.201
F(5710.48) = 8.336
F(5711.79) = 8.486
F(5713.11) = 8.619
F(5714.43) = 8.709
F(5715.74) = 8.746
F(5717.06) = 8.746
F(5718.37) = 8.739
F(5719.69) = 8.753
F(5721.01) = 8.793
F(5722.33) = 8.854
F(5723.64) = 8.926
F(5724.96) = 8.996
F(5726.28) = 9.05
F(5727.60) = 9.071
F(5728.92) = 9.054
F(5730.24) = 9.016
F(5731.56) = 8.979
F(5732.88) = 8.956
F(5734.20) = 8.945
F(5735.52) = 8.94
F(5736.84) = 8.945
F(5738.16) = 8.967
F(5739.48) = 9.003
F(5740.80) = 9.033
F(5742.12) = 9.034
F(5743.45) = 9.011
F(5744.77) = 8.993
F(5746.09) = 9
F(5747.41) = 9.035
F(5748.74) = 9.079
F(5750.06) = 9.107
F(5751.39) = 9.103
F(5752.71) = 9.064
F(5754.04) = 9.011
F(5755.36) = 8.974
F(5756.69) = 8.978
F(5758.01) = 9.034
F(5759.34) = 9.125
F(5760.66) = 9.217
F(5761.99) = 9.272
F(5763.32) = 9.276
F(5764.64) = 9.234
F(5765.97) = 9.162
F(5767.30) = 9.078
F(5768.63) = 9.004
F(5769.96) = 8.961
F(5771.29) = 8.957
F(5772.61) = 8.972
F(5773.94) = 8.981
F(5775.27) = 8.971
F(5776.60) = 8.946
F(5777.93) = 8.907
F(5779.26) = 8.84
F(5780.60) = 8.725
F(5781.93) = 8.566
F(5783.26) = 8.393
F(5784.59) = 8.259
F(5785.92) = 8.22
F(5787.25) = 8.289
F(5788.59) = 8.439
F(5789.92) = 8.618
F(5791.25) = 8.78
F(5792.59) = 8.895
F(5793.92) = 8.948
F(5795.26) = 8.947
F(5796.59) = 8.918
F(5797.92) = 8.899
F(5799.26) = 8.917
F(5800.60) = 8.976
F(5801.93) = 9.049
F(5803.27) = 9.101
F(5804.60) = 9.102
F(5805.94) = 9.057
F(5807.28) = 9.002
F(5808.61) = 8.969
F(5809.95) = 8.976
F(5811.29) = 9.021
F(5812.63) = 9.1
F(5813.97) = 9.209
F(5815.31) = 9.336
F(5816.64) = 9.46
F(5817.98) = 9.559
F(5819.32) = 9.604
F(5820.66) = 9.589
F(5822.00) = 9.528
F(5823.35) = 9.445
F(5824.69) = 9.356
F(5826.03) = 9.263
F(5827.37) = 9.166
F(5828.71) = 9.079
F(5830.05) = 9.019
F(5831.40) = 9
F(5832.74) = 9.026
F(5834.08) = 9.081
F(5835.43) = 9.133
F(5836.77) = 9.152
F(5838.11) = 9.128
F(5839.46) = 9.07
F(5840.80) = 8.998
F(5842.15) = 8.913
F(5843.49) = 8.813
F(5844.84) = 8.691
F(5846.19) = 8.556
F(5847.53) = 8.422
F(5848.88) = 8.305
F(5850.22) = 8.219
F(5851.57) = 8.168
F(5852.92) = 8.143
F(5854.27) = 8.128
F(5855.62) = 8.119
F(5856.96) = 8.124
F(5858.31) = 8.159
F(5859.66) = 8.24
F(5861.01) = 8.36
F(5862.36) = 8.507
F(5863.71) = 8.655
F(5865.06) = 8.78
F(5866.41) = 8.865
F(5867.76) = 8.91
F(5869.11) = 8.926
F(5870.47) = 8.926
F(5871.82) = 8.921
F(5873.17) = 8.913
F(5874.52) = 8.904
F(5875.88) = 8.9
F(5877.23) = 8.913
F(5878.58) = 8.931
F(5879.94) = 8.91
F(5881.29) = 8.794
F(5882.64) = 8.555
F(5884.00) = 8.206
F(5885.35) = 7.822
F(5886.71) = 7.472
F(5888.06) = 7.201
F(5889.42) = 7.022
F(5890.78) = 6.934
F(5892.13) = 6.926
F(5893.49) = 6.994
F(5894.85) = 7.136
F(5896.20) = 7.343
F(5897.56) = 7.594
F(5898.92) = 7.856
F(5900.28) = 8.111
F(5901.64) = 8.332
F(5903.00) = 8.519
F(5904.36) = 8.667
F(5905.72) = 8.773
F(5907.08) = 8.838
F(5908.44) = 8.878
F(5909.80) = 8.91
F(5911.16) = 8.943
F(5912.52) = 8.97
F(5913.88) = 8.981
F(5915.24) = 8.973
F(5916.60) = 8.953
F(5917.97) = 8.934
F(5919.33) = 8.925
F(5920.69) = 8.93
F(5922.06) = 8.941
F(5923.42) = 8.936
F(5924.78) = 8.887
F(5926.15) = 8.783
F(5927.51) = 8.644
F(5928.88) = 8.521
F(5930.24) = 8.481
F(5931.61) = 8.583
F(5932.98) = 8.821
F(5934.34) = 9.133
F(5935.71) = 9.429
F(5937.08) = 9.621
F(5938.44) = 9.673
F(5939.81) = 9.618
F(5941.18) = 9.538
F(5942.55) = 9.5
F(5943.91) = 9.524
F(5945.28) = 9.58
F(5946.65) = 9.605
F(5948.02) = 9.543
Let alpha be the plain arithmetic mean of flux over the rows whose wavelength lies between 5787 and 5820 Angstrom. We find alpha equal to 9.01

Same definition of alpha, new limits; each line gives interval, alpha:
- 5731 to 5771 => 9.05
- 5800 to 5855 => 9.00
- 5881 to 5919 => 8.17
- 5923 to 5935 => 8.75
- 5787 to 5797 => 8.73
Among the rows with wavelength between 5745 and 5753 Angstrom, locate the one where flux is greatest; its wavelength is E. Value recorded 5750.06 Angstrom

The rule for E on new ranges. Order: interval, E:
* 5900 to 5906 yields 5905.72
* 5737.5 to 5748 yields 5747.41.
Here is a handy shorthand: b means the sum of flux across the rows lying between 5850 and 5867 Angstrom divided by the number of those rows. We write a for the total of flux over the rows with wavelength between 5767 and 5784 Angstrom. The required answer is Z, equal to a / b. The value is 13.82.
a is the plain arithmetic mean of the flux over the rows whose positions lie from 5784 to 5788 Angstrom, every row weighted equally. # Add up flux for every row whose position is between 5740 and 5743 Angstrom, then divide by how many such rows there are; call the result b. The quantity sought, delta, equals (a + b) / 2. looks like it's 8.6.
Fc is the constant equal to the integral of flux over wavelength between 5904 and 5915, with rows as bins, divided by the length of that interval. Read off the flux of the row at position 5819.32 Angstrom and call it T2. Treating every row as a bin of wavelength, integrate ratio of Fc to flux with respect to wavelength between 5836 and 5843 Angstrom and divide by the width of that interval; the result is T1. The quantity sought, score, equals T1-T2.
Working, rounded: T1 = 0.98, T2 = 9.604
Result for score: -8.62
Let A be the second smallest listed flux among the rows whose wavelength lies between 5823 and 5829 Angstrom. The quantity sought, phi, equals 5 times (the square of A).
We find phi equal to 420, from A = 9.166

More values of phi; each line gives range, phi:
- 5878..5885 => 366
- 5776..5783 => 381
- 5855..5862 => 330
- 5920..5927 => 395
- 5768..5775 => 401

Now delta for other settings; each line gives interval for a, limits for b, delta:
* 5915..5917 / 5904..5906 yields 8.8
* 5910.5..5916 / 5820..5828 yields 9.2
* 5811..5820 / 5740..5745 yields 9.2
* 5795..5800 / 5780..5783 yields 8.8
